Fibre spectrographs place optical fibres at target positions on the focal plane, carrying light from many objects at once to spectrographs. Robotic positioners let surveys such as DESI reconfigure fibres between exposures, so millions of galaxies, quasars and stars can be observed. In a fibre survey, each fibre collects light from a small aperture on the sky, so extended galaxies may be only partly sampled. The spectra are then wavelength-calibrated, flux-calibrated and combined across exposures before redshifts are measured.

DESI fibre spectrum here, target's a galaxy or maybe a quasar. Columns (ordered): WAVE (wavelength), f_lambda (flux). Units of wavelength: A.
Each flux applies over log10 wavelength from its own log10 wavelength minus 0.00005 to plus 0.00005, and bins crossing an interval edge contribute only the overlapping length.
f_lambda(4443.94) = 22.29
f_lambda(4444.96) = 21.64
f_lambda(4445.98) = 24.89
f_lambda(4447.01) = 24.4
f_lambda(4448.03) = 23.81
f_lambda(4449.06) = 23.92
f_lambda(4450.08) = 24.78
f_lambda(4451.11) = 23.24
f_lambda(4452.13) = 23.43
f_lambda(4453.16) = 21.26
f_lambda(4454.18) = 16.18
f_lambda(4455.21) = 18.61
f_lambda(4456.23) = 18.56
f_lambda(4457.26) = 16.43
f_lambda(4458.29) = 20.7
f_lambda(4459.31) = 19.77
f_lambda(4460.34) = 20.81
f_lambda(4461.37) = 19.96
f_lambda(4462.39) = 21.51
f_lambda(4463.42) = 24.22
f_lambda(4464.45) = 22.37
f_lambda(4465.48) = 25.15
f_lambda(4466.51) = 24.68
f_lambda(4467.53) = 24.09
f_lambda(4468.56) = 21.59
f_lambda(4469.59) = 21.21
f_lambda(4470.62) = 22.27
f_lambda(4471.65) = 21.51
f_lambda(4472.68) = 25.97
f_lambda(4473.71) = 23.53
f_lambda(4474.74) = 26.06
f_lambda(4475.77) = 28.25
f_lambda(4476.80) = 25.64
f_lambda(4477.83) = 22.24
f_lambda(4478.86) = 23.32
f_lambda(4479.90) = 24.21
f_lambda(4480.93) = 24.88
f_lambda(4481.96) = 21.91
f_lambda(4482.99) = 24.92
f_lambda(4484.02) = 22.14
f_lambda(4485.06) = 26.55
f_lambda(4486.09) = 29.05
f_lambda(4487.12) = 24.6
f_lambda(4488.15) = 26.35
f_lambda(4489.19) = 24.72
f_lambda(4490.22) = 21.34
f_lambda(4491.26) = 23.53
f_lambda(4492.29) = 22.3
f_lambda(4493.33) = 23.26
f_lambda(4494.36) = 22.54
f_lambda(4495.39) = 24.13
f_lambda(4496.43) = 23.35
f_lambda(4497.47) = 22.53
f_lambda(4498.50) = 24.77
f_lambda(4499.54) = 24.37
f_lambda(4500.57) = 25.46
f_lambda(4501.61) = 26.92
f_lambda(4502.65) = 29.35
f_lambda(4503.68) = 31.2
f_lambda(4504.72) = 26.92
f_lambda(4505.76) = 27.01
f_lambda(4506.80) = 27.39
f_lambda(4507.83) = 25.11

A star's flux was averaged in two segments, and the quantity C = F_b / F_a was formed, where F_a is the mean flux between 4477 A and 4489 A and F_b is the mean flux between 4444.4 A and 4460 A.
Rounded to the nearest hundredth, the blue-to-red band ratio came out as 0.87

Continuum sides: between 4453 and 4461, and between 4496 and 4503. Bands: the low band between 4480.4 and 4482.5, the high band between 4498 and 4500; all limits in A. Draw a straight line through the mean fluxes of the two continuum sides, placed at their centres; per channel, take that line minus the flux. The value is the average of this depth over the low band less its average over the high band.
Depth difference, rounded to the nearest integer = -1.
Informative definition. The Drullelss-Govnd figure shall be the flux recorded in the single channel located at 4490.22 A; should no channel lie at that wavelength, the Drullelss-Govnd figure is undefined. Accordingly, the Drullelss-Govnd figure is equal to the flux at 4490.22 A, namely 21.34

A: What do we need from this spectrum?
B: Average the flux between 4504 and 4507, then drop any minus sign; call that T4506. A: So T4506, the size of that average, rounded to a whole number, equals 27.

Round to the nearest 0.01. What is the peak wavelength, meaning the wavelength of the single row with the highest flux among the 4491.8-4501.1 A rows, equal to 4500.57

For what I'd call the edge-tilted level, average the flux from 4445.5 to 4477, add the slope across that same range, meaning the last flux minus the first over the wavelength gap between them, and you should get 23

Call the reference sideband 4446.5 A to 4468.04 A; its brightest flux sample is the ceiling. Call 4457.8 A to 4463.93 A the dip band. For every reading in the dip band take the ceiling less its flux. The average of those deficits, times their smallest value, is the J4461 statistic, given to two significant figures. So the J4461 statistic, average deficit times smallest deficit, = 3.7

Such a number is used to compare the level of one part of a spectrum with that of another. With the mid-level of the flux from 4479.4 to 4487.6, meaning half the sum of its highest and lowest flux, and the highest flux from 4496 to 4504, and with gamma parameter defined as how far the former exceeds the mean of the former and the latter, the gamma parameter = -2.9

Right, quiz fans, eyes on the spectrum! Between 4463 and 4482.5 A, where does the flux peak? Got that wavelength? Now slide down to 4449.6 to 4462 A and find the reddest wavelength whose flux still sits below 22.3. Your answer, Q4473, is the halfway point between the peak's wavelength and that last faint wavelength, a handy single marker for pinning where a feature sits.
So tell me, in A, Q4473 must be 4468.6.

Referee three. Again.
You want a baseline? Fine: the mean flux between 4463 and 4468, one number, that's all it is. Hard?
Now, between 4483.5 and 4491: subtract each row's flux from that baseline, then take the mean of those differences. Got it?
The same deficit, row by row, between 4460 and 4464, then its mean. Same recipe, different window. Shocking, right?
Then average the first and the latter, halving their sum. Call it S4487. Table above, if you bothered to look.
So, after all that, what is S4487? 0.8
